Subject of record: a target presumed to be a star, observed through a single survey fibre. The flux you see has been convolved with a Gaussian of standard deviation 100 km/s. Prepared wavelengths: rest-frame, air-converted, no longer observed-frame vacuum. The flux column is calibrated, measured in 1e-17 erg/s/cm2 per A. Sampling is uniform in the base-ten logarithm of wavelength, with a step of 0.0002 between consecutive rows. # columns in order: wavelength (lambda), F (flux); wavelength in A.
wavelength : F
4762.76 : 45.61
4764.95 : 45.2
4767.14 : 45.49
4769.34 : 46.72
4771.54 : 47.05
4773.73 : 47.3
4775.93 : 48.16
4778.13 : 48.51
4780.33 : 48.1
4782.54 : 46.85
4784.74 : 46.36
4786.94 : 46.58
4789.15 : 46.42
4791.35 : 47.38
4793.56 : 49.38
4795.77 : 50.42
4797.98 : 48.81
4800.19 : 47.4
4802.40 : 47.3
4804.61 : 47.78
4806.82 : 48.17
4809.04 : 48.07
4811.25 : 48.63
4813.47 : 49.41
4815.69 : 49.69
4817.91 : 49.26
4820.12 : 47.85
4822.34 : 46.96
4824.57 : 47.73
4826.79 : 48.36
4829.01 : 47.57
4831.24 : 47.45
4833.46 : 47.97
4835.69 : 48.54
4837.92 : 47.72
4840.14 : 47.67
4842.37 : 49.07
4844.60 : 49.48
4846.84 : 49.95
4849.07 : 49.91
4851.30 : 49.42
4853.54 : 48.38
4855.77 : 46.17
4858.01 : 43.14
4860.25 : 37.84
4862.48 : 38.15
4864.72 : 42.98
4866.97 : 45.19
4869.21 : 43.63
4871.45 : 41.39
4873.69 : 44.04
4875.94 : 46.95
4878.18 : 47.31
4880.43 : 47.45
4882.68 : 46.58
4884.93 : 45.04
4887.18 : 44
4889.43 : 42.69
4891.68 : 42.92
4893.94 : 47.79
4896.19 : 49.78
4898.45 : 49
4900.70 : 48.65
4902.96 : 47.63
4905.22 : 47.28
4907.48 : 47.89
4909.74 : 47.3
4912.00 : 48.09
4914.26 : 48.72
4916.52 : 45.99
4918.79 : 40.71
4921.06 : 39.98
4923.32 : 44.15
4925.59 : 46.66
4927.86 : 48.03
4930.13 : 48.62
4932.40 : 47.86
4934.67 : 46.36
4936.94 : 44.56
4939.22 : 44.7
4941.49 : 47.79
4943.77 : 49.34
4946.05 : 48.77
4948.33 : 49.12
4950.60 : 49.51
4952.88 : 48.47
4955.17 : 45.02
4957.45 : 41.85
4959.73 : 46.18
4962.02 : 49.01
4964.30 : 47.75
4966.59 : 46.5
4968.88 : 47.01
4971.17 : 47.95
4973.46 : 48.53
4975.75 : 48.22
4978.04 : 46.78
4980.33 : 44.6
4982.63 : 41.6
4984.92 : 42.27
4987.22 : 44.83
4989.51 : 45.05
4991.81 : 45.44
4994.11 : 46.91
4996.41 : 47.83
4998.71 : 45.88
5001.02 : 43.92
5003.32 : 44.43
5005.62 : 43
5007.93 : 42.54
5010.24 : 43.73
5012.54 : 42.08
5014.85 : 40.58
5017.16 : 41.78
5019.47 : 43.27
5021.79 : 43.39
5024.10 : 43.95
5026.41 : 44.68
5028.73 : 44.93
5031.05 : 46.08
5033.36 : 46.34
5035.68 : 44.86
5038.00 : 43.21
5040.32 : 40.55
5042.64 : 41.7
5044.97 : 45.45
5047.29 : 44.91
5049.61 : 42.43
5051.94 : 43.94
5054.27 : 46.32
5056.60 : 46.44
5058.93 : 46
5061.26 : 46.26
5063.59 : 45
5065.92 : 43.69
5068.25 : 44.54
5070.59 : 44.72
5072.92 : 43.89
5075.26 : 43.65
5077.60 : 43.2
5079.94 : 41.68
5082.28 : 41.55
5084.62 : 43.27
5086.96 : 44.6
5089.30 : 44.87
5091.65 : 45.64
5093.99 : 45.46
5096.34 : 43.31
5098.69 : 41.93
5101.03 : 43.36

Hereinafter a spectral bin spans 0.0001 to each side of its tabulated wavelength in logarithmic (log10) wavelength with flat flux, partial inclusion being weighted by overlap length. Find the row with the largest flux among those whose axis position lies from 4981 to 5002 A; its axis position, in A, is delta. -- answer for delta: 4996.41 A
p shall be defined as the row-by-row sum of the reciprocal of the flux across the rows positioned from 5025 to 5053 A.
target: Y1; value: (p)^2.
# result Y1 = 0.07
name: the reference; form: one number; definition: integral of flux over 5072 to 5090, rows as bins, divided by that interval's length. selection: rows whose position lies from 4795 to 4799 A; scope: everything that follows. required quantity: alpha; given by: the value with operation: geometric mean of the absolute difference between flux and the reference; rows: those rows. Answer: 6.3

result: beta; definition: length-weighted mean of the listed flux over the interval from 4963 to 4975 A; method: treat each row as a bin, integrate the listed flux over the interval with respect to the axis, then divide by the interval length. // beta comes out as 47.6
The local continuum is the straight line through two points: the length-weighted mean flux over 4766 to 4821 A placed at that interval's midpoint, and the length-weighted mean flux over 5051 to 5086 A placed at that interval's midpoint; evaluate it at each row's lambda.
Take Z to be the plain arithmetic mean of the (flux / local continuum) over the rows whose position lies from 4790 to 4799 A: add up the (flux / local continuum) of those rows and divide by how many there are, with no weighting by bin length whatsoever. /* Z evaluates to 1.02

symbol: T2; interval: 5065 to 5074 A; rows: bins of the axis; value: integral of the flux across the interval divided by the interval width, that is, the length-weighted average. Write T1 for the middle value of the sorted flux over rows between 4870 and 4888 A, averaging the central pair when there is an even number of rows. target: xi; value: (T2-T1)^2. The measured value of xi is 2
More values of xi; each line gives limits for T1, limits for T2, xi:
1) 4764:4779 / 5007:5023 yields 21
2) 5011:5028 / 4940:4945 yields 25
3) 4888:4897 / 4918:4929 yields 2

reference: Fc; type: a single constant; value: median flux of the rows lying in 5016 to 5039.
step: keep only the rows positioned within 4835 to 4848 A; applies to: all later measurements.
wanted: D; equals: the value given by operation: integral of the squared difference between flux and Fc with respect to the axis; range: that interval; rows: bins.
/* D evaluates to 265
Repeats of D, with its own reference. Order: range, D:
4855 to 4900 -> 448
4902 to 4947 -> 497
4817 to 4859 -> 677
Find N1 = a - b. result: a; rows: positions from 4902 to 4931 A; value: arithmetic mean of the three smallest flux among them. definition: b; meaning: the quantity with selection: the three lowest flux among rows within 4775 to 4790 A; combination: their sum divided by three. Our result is -4.8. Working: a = 41.6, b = 46.5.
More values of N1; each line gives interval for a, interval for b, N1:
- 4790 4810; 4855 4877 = 8.2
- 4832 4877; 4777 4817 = -7.3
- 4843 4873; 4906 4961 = -1.7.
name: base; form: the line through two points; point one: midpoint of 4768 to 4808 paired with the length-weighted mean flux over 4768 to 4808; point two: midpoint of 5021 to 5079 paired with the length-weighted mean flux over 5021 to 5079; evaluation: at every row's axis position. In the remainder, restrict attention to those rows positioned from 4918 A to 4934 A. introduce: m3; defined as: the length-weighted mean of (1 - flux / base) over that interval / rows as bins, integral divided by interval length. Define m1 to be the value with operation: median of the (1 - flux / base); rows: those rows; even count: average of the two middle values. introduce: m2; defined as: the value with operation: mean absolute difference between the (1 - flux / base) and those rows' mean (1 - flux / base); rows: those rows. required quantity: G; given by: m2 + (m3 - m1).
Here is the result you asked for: 0.097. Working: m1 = -0.015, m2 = 0.067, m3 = 0.015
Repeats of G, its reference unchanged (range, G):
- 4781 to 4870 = 0.051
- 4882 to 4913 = 0.058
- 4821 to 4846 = 0.007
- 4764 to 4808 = 0.021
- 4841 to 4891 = 0.065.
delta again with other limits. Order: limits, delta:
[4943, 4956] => 4950.60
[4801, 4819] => 4815.69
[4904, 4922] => 4914.26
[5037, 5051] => 5044.97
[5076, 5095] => 5091.65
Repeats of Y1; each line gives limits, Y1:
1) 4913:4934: 0.04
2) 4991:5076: 0.70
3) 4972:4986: 0.02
